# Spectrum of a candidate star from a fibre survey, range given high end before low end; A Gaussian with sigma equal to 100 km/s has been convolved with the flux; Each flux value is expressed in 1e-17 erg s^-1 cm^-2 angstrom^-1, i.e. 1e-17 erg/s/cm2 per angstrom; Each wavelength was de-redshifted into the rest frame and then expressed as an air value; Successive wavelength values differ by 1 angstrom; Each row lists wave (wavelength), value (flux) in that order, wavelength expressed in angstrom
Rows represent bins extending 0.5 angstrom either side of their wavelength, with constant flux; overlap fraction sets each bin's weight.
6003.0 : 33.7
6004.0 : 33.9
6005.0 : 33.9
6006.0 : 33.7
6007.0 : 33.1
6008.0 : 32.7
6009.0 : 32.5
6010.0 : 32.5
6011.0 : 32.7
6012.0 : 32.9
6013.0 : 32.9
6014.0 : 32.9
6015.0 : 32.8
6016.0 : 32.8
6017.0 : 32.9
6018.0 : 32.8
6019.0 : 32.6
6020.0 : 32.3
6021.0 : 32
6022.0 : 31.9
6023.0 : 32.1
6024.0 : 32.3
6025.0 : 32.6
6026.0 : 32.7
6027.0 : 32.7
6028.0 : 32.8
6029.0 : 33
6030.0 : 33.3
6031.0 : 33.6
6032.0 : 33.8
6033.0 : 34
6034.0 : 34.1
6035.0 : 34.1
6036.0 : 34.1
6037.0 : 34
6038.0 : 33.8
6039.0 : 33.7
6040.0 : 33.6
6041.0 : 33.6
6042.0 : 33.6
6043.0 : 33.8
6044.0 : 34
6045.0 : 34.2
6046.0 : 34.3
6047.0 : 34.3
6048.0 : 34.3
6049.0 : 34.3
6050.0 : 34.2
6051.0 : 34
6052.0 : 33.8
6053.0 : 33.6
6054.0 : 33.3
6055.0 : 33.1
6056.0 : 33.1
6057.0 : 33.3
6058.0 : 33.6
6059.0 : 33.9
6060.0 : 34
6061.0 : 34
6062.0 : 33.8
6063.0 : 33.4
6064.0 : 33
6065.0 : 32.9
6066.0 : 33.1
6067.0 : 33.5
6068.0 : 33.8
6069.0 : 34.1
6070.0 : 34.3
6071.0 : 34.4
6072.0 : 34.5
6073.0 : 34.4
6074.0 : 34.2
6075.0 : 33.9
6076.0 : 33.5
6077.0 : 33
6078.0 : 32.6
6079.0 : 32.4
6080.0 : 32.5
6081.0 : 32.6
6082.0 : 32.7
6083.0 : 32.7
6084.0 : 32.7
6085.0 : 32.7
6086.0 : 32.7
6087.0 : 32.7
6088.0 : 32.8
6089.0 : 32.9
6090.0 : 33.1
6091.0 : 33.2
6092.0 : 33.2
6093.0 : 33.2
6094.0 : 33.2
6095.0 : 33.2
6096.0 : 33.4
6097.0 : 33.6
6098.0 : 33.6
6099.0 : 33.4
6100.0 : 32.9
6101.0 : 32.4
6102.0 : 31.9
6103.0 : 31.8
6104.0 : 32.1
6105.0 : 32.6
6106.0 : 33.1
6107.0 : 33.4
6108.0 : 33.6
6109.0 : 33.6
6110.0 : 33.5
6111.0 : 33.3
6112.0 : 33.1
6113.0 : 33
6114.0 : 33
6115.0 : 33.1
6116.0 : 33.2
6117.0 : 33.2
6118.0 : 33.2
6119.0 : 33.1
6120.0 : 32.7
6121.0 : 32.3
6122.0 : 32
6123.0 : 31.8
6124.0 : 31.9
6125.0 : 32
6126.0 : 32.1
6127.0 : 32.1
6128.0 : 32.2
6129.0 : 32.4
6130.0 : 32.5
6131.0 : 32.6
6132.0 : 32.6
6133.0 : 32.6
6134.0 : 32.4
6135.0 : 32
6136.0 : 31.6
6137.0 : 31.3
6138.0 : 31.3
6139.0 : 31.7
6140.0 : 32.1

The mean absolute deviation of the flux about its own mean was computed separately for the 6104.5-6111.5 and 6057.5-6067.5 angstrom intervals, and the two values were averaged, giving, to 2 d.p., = 0.30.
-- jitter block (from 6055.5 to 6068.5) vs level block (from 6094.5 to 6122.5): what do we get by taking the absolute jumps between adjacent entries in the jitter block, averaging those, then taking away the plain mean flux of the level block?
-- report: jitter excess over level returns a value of -32.7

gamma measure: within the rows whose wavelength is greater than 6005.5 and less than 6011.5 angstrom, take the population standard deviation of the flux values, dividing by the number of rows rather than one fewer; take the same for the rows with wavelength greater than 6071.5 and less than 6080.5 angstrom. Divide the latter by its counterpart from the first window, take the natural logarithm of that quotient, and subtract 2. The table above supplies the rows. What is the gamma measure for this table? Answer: -1.4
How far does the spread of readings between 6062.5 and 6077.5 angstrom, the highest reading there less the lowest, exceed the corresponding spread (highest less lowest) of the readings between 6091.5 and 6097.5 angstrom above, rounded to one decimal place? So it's 1.2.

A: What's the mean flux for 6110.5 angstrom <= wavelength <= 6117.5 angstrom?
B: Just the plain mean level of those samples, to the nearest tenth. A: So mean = 33.1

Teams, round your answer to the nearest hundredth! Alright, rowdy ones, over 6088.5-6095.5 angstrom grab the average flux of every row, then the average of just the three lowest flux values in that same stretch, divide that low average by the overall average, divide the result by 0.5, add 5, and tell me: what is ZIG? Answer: 7.00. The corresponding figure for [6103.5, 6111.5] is 6.97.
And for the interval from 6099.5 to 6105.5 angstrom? 6.98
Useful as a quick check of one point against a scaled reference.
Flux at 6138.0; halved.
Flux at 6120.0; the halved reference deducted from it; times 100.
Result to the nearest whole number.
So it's 1705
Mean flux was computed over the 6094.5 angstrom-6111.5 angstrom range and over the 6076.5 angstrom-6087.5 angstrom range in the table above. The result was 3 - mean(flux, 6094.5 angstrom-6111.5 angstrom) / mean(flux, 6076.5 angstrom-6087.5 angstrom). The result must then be 1.99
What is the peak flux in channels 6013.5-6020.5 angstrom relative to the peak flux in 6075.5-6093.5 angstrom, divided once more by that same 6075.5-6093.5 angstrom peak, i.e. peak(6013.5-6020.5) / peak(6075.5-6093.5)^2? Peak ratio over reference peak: 0.0293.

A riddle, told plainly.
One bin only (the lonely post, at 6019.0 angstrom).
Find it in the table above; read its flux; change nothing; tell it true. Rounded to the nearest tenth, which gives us 32.6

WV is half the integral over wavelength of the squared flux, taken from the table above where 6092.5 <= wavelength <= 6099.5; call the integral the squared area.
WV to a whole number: 3898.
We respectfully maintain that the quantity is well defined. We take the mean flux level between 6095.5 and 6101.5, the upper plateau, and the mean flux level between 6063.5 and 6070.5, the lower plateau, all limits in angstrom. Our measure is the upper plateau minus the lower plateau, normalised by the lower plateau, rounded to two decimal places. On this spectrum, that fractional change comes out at -0.01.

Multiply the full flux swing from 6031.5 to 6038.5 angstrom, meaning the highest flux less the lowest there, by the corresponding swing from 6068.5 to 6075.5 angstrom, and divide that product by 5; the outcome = 0.036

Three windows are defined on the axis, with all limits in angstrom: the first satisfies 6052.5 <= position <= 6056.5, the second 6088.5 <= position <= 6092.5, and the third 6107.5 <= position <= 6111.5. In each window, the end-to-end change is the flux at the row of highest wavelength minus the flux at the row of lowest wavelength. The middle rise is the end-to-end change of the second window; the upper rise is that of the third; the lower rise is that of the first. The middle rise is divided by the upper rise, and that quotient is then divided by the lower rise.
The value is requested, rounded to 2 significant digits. 2.0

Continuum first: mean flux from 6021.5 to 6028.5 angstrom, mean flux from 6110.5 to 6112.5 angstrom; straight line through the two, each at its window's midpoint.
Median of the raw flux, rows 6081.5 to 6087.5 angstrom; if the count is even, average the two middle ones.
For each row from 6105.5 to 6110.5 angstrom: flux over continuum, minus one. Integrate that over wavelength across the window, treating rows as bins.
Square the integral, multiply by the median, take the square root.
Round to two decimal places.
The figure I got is 0.23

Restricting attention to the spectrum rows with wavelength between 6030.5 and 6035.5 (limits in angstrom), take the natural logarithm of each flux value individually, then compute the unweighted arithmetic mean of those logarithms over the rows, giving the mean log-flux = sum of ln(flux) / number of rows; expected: 3.52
